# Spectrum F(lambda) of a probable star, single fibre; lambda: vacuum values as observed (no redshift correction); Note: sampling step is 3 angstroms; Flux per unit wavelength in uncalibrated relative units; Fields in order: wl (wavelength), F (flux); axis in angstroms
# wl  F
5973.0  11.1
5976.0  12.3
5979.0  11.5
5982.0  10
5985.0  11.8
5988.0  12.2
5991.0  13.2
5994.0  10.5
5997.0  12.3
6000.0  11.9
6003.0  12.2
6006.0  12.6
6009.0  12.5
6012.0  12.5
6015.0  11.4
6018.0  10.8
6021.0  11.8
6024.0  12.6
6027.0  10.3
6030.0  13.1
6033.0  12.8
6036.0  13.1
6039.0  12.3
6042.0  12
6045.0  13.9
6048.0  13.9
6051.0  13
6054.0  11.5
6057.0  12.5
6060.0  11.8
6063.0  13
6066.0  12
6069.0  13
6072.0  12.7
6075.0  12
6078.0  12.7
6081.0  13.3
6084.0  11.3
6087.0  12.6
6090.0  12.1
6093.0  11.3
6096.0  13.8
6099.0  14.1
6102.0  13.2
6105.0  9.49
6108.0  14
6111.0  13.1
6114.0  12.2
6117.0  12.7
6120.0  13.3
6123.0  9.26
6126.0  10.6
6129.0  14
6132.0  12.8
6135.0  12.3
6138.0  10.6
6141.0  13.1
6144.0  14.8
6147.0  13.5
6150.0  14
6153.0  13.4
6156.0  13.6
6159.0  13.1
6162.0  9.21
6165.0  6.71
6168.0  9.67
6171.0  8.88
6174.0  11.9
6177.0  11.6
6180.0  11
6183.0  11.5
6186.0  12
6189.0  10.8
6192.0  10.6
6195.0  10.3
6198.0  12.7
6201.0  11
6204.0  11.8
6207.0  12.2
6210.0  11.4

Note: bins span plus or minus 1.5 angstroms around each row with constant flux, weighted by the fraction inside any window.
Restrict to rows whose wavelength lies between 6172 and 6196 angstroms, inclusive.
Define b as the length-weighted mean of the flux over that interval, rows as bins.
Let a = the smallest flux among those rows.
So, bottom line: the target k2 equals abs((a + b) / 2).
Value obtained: 10.7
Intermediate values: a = 10.3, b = 11.2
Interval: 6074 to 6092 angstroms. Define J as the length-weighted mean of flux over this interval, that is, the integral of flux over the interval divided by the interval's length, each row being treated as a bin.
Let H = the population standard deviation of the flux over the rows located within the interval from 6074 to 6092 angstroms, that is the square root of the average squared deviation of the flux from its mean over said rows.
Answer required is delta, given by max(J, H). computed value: 12.3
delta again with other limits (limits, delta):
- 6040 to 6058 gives 12.8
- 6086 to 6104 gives 12.8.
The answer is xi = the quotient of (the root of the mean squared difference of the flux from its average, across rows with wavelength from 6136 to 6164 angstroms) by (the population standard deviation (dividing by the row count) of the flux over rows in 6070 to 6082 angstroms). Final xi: 3.6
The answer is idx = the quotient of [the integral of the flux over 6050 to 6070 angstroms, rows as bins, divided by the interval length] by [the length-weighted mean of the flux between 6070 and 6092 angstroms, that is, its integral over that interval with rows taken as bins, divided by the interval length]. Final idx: 1.00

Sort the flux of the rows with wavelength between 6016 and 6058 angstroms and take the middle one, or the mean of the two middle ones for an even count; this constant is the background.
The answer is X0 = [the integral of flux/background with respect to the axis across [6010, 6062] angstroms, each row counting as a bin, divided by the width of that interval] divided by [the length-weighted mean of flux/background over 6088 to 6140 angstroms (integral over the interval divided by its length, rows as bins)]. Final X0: 1.00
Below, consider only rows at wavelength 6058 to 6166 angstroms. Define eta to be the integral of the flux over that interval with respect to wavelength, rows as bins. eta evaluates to 1337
